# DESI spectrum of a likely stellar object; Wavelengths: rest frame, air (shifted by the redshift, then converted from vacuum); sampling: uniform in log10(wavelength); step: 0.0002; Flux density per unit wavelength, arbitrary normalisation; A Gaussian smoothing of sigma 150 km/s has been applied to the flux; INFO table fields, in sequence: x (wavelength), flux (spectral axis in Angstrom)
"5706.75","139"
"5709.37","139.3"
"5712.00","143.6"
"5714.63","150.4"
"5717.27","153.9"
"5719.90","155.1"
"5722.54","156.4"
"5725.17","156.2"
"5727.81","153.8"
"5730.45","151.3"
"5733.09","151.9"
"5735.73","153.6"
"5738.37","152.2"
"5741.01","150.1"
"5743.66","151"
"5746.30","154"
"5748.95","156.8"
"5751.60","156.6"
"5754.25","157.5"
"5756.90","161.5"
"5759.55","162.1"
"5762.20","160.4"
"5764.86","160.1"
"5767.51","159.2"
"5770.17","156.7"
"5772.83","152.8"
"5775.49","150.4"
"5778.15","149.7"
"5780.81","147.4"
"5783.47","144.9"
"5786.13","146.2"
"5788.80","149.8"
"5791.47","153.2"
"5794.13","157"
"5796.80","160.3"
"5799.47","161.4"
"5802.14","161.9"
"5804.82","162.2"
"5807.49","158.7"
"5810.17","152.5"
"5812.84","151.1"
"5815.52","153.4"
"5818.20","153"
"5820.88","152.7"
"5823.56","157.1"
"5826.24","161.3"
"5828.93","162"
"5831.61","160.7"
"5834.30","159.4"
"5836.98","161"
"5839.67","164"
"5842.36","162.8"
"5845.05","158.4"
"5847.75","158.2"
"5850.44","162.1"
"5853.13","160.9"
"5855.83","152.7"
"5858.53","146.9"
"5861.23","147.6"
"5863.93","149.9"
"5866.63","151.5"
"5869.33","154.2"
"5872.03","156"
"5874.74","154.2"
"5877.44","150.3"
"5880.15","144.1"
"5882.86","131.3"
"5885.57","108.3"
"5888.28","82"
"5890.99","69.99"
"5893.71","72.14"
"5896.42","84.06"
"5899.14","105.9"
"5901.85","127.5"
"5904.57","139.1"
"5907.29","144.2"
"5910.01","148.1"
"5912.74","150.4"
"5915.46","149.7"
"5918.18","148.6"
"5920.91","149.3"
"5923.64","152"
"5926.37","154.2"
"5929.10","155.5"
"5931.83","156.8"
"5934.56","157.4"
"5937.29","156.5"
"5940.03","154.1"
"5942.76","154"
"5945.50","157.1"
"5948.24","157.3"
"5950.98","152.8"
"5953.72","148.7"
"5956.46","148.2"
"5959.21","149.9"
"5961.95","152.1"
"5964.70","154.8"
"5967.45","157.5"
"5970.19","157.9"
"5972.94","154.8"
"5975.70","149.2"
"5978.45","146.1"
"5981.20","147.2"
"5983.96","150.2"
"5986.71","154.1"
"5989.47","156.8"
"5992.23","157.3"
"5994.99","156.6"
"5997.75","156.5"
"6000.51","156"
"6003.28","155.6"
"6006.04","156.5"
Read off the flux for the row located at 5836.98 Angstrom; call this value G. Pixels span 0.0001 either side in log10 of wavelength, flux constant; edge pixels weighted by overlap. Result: 161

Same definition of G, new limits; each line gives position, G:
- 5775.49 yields 150.4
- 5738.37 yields 152.2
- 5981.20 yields 147.2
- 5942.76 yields 154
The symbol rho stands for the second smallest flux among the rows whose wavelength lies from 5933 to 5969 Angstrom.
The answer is 148.7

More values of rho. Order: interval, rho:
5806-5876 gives 147.6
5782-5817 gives 146.2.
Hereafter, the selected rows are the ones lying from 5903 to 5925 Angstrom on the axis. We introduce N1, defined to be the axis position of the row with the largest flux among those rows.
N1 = 5923.64 Angstrom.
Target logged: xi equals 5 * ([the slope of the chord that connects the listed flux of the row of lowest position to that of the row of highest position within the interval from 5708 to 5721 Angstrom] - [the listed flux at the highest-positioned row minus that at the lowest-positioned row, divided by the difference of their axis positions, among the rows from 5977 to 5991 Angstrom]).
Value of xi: 3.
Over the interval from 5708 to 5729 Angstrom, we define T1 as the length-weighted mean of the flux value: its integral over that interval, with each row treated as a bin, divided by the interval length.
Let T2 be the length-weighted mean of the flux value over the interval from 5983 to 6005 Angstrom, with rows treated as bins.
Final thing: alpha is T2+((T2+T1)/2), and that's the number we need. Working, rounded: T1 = 151.1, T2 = 156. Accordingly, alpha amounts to 309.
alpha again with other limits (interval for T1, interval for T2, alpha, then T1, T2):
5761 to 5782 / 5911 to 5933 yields 305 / 154.6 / 152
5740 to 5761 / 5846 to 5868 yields 309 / 156.3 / 154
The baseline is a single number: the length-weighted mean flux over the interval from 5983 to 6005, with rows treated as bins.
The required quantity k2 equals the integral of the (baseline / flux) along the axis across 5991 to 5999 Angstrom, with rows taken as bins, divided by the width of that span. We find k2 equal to 0.99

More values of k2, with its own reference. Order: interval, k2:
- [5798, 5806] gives 0.96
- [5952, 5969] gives 1.02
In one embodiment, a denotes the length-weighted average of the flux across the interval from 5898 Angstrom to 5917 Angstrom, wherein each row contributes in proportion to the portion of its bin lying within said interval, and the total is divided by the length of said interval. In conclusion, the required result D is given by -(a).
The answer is -138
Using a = 138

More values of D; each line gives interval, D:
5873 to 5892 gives -122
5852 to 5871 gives -152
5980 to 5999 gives -154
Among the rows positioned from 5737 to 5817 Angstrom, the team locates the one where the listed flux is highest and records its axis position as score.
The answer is 5804.82 Angstrom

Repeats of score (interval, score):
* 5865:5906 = 5872.03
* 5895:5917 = 5912.74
